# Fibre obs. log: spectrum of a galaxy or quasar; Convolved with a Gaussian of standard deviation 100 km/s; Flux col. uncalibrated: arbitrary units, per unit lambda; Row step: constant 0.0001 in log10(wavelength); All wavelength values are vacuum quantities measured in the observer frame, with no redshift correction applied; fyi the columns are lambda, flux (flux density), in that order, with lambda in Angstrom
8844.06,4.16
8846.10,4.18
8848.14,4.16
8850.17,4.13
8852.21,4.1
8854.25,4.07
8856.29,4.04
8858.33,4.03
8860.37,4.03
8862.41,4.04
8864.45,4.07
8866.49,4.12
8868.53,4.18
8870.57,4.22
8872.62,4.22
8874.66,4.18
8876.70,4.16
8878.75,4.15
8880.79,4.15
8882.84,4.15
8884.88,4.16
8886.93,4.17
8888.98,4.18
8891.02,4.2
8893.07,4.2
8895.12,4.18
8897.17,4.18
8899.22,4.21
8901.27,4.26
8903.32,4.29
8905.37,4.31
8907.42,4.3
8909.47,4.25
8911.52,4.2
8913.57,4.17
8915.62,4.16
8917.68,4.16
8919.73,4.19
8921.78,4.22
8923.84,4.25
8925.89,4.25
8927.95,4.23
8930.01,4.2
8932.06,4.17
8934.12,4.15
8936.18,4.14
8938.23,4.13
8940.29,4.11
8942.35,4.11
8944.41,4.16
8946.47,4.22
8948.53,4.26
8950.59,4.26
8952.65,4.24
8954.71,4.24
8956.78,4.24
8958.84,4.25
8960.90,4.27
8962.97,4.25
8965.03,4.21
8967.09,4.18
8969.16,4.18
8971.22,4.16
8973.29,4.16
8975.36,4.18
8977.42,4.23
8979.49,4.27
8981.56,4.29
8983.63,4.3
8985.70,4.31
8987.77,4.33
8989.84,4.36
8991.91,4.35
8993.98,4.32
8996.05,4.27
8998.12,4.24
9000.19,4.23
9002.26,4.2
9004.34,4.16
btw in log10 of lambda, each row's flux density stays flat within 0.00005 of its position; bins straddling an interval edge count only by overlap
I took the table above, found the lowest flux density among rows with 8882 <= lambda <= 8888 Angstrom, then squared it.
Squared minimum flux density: 17.2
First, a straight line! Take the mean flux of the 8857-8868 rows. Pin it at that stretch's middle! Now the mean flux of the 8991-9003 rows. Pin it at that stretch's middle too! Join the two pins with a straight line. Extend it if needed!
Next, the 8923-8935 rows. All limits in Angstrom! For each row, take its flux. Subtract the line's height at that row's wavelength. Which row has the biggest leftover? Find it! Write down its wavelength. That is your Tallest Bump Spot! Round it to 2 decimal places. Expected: 8923.84 Angstrom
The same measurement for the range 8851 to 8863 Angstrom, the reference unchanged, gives 8852.21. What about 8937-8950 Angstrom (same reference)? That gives 8948.53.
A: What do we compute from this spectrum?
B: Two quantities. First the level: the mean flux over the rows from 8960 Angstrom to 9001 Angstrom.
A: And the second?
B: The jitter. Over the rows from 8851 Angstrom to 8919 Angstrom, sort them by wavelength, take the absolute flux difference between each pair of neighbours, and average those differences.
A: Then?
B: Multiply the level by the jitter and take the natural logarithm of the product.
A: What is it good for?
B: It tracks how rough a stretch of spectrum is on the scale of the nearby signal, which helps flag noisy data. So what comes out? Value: -2.40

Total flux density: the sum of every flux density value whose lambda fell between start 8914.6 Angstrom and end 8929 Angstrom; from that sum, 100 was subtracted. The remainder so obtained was -70.5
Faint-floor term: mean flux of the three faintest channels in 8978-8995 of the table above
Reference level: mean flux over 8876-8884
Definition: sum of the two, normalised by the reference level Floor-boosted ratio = 2.032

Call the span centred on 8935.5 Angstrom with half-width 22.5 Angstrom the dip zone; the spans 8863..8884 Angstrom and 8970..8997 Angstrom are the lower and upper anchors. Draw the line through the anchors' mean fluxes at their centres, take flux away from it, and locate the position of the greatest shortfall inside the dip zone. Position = 8942.35 Angstrom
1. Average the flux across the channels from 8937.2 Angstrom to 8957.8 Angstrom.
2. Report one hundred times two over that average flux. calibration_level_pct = 47.65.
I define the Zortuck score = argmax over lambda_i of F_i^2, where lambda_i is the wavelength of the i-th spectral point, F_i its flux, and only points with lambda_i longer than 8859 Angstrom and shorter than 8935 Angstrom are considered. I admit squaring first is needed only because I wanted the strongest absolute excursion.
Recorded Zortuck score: 8905.37 Angstrom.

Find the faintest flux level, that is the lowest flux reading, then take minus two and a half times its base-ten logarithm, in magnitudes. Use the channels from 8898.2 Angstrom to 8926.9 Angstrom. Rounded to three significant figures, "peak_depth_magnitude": -1.55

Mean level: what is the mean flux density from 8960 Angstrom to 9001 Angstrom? 4.25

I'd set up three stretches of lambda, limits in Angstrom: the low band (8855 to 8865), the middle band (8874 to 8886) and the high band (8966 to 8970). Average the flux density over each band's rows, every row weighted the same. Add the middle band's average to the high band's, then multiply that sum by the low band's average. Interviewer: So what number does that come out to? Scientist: 33.7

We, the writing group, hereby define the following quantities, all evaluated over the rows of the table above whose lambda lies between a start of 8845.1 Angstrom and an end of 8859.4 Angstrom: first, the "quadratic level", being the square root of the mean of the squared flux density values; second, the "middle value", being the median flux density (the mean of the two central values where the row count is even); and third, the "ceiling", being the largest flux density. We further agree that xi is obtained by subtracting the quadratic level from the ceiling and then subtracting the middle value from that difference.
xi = -4.02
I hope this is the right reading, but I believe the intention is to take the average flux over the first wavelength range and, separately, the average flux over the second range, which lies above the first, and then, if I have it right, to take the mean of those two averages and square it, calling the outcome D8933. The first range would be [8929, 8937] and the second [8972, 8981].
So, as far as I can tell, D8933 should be 17.54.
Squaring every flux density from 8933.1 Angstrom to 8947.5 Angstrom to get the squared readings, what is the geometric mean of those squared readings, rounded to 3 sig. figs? 17.2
